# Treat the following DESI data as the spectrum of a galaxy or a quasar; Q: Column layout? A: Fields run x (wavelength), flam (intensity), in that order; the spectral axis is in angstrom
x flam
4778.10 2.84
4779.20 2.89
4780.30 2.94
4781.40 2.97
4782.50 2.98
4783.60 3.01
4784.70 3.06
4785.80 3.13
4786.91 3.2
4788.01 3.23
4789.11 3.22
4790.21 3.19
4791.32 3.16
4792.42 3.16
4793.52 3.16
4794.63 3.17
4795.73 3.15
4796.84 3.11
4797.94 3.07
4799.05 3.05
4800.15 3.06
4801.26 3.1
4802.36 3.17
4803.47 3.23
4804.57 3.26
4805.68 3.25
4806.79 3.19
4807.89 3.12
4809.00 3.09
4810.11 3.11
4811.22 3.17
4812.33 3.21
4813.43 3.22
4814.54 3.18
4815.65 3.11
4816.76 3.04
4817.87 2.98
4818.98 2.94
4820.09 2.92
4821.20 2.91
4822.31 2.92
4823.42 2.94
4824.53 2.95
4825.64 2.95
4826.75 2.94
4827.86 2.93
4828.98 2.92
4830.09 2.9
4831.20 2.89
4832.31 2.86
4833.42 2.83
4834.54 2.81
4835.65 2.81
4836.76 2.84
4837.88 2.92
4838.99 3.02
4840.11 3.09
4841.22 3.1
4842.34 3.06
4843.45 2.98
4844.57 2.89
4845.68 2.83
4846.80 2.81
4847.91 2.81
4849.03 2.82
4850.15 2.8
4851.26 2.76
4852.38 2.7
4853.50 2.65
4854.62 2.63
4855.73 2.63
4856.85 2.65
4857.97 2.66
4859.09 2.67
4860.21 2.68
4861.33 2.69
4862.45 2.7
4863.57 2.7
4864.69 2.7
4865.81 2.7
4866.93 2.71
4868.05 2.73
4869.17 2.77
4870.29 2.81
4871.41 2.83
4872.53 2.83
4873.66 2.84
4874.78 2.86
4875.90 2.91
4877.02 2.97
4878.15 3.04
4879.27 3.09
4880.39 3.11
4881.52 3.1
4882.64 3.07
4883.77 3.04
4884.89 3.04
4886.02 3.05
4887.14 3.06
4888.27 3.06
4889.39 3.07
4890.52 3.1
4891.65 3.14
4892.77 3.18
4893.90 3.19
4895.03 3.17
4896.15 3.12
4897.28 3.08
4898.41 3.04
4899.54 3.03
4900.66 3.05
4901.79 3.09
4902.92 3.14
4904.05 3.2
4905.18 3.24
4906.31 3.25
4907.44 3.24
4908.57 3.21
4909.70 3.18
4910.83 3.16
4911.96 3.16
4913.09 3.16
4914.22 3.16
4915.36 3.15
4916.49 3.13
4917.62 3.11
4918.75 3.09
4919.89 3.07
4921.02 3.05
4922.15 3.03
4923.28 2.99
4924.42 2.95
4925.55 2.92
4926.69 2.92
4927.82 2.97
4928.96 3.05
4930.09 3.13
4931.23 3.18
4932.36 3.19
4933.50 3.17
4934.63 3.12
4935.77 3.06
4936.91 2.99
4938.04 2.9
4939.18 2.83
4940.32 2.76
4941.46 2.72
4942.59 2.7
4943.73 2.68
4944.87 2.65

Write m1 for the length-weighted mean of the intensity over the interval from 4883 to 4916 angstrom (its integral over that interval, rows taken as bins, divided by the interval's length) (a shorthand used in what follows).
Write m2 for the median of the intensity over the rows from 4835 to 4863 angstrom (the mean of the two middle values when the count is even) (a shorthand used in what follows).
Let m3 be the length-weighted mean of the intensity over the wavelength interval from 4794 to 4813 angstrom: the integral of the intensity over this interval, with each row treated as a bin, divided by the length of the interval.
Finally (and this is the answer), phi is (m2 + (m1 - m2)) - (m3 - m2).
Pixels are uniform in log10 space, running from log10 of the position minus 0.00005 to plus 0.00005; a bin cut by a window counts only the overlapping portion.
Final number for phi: 2.79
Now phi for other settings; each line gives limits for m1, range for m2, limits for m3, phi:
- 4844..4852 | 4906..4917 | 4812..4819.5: 2.88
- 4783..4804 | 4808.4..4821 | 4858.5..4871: 3.53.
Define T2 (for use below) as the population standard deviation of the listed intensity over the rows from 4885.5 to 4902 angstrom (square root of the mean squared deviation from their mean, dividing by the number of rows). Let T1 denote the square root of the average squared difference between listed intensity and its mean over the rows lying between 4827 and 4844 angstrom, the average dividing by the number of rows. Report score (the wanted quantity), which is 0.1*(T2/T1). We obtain 0.05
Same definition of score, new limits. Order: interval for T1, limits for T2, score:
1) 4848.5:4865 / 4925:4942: 0.27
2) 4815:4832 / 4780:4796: 0.17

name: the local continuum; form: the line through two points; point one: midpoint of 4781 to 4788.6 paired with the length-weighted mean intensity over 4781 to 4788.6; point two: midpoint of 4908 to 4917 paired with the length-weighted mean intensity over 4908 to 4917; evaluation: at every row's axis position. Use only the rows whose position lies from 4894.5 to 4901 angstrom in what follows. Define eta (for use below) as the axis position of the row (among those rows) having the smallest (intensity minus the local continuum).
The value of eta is 4899.54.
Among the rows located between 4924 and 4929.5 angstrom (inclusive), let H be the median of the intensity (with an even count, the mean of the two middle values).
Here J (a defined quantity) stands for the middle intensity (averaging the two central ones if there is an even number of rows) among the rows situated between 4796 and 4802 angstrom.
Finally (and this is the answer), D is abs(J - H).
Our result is 0.12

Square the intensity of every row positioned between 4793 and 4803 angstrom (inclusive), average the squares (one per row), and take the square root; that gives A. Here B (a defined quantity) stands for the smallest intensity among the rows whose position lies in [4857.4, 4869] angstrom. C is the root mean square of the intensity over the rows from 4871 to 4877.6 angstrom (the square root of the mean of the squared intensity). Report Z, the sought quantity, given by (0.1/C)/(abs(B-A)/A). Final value 0.2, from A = 3.12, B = 2.66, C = 2.87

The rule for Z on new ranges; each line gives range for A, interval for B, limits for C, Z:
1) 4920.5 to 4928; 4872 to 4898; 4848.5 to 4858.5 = 0.8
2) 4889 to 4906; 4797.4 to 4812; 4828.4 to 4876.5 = 1.5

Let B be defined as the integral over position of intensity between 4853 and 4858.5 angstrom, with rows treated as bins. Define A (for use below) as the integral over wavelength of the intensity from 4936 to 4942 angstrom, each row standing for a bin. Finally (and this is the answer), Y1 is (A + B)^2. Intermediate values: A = 17.1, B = 14.5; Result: 1002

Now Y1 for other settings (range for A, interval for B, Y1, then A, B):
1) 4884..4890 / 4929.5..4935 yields 1277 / 18.3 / 17.4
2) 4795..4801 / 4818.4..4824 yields 1220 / 18.5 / 16.4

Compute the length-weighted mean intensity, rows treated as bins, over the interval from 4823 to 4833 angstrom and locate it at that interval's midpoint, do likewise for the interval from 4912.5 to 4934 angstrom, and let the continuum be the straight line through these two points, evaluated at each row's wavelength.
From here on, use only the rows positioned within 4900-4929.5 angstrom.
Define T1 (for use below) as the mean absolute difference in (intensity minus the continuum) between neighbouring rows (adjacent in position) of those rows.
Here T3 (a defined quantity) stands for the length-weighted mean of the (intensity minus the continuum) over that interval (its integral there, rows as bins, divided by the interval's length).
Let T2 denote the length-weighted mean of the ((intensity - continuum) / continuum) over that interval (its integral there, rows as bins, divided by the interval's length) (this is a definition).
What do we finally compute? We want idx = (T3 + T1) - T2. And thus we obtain 0.06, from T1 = 0.0272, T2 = 0.01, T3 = 0.04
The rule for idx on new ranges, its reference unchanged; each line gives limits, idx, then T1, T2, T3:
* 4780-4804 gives 0.20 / 0.0317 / 0.09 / 0.25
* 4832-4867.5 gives -0.08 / 0.0296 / -0.05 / -0.16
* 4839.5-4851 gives 0.02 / 0.0377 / -0.01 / -0.03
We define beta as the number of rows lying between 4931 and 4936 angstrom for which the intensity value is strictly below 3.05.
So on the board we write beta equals 0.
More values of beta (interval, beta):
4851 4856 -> 5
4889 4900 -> 2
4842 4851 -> 7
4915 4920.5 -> 0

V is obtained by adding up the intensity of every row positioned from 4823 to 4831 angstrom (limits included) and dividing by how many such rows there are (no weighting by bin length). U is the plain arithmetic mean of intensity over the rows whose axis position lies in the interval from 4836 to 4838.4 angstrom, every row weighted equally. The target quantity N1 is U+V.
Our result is 5.81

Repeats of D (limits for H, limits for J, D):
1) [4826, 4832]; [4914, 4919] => 0.21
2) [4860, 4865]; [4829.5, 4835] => 0.16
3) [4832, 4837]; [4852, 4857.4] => 0.18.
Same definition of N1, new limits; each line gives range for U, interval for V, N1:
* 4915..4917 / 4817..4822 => 6.08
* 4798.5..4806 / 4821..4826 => 6.09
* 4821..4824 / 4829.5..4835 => 5.78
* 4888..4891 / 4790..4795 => 6.24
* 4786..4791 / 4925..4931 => 6.21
